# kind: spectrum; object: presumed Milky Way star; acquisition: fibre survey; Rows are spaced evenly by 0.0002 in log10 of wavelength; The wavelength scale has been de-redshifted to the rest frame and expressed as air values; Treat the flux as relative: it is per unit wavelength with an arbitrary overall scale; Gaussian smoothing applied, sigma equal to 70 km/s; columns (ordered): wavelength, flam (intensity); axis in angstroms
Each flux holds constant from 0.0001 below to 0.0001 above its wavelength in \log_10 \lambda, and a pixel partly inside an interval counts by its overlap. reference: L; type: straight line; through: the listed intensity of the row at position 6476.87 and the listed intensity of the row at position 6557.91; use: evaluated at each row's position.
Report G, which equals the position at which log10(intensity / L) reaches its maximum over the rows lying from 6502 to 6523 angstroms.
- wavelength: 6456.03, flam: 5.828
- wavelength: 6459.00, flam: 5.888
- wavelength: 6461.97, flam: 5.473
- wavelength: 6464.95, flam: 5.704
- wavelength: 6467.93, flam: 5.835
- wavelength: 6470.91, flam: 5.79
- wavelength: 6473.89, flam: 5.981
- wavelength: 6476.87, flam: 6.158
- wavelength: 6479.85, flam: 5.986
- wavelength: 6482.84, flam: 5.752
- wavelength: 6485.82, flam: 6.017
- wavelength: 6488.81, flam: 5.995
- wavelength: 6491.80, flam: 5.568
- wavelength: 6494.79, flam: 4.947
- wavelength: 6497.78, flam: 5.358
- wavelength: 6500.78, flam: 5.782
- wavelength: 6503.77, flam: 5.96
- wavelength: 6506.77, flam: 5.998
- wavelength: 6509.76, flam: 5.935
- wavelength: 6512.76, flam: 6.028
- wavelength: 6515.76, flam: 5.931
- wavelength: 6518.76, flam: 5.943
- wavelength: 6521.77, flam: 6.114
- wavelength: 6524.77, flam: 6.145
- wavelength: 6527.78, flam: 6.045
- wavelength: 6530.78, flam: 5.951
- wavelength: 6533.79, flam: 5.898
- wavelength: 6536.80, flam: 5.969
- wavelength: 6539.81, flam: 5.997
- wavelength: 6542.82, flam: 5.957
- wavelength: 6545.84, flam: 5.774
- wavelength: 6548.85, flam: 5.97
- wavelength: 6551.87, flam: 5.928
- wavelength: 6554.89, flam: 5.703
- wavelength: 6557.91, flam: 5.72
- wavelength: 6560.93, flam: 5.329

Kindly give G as 6521.77 angstroms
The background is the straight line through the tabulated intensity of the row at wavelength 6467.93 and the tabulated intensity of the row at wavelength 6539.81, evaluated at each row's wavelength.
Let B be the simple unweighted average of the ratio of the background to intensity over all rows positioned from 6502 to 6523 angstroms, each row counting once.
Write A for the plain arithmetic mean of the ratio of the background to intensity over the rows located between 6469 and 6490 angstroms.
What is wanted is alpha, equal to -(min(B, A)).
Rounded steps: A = 0.98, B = 0.99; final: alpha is -0.98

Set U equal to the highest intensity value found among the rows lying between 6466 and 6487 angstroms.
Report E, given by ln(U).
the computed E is 1.82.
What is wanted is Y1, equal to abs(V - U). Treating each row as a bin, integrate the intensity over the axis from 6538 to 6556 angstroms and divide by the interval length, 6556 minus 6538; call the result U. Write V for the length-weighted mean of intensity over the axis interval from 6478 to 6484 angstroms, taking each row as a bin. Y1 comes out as 0.00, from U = 5.89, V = 5.89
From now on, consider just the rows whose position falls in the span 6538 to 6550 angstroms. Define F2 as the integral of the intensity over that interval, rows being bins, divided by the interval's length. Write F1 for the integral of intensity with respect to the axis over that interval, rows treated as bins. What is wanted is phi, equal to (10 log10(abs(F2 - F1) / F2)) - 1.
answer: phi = 9.4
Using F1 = 71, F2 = 5.9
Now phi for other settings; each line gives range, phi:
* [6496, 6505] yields 8.0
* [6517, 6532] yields 10.5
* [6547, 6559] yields 9.4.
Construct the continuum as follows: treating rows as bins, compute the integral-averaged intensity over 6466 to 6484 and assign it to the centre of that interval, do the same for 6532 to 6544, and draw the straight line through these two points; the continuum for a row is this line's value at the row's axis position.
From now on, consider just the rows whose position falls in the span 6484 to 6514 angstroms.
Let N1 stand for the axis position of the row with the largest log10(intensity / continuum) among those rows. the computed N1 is 6485.82 angstroms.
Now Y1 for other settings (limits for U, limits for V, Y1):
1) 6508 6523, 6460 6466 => 0.38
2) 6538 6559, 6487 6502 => 0.34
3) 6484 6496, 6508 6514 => 0.33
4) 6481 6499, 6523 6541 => 0.39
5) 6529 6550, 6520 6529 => 0.16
